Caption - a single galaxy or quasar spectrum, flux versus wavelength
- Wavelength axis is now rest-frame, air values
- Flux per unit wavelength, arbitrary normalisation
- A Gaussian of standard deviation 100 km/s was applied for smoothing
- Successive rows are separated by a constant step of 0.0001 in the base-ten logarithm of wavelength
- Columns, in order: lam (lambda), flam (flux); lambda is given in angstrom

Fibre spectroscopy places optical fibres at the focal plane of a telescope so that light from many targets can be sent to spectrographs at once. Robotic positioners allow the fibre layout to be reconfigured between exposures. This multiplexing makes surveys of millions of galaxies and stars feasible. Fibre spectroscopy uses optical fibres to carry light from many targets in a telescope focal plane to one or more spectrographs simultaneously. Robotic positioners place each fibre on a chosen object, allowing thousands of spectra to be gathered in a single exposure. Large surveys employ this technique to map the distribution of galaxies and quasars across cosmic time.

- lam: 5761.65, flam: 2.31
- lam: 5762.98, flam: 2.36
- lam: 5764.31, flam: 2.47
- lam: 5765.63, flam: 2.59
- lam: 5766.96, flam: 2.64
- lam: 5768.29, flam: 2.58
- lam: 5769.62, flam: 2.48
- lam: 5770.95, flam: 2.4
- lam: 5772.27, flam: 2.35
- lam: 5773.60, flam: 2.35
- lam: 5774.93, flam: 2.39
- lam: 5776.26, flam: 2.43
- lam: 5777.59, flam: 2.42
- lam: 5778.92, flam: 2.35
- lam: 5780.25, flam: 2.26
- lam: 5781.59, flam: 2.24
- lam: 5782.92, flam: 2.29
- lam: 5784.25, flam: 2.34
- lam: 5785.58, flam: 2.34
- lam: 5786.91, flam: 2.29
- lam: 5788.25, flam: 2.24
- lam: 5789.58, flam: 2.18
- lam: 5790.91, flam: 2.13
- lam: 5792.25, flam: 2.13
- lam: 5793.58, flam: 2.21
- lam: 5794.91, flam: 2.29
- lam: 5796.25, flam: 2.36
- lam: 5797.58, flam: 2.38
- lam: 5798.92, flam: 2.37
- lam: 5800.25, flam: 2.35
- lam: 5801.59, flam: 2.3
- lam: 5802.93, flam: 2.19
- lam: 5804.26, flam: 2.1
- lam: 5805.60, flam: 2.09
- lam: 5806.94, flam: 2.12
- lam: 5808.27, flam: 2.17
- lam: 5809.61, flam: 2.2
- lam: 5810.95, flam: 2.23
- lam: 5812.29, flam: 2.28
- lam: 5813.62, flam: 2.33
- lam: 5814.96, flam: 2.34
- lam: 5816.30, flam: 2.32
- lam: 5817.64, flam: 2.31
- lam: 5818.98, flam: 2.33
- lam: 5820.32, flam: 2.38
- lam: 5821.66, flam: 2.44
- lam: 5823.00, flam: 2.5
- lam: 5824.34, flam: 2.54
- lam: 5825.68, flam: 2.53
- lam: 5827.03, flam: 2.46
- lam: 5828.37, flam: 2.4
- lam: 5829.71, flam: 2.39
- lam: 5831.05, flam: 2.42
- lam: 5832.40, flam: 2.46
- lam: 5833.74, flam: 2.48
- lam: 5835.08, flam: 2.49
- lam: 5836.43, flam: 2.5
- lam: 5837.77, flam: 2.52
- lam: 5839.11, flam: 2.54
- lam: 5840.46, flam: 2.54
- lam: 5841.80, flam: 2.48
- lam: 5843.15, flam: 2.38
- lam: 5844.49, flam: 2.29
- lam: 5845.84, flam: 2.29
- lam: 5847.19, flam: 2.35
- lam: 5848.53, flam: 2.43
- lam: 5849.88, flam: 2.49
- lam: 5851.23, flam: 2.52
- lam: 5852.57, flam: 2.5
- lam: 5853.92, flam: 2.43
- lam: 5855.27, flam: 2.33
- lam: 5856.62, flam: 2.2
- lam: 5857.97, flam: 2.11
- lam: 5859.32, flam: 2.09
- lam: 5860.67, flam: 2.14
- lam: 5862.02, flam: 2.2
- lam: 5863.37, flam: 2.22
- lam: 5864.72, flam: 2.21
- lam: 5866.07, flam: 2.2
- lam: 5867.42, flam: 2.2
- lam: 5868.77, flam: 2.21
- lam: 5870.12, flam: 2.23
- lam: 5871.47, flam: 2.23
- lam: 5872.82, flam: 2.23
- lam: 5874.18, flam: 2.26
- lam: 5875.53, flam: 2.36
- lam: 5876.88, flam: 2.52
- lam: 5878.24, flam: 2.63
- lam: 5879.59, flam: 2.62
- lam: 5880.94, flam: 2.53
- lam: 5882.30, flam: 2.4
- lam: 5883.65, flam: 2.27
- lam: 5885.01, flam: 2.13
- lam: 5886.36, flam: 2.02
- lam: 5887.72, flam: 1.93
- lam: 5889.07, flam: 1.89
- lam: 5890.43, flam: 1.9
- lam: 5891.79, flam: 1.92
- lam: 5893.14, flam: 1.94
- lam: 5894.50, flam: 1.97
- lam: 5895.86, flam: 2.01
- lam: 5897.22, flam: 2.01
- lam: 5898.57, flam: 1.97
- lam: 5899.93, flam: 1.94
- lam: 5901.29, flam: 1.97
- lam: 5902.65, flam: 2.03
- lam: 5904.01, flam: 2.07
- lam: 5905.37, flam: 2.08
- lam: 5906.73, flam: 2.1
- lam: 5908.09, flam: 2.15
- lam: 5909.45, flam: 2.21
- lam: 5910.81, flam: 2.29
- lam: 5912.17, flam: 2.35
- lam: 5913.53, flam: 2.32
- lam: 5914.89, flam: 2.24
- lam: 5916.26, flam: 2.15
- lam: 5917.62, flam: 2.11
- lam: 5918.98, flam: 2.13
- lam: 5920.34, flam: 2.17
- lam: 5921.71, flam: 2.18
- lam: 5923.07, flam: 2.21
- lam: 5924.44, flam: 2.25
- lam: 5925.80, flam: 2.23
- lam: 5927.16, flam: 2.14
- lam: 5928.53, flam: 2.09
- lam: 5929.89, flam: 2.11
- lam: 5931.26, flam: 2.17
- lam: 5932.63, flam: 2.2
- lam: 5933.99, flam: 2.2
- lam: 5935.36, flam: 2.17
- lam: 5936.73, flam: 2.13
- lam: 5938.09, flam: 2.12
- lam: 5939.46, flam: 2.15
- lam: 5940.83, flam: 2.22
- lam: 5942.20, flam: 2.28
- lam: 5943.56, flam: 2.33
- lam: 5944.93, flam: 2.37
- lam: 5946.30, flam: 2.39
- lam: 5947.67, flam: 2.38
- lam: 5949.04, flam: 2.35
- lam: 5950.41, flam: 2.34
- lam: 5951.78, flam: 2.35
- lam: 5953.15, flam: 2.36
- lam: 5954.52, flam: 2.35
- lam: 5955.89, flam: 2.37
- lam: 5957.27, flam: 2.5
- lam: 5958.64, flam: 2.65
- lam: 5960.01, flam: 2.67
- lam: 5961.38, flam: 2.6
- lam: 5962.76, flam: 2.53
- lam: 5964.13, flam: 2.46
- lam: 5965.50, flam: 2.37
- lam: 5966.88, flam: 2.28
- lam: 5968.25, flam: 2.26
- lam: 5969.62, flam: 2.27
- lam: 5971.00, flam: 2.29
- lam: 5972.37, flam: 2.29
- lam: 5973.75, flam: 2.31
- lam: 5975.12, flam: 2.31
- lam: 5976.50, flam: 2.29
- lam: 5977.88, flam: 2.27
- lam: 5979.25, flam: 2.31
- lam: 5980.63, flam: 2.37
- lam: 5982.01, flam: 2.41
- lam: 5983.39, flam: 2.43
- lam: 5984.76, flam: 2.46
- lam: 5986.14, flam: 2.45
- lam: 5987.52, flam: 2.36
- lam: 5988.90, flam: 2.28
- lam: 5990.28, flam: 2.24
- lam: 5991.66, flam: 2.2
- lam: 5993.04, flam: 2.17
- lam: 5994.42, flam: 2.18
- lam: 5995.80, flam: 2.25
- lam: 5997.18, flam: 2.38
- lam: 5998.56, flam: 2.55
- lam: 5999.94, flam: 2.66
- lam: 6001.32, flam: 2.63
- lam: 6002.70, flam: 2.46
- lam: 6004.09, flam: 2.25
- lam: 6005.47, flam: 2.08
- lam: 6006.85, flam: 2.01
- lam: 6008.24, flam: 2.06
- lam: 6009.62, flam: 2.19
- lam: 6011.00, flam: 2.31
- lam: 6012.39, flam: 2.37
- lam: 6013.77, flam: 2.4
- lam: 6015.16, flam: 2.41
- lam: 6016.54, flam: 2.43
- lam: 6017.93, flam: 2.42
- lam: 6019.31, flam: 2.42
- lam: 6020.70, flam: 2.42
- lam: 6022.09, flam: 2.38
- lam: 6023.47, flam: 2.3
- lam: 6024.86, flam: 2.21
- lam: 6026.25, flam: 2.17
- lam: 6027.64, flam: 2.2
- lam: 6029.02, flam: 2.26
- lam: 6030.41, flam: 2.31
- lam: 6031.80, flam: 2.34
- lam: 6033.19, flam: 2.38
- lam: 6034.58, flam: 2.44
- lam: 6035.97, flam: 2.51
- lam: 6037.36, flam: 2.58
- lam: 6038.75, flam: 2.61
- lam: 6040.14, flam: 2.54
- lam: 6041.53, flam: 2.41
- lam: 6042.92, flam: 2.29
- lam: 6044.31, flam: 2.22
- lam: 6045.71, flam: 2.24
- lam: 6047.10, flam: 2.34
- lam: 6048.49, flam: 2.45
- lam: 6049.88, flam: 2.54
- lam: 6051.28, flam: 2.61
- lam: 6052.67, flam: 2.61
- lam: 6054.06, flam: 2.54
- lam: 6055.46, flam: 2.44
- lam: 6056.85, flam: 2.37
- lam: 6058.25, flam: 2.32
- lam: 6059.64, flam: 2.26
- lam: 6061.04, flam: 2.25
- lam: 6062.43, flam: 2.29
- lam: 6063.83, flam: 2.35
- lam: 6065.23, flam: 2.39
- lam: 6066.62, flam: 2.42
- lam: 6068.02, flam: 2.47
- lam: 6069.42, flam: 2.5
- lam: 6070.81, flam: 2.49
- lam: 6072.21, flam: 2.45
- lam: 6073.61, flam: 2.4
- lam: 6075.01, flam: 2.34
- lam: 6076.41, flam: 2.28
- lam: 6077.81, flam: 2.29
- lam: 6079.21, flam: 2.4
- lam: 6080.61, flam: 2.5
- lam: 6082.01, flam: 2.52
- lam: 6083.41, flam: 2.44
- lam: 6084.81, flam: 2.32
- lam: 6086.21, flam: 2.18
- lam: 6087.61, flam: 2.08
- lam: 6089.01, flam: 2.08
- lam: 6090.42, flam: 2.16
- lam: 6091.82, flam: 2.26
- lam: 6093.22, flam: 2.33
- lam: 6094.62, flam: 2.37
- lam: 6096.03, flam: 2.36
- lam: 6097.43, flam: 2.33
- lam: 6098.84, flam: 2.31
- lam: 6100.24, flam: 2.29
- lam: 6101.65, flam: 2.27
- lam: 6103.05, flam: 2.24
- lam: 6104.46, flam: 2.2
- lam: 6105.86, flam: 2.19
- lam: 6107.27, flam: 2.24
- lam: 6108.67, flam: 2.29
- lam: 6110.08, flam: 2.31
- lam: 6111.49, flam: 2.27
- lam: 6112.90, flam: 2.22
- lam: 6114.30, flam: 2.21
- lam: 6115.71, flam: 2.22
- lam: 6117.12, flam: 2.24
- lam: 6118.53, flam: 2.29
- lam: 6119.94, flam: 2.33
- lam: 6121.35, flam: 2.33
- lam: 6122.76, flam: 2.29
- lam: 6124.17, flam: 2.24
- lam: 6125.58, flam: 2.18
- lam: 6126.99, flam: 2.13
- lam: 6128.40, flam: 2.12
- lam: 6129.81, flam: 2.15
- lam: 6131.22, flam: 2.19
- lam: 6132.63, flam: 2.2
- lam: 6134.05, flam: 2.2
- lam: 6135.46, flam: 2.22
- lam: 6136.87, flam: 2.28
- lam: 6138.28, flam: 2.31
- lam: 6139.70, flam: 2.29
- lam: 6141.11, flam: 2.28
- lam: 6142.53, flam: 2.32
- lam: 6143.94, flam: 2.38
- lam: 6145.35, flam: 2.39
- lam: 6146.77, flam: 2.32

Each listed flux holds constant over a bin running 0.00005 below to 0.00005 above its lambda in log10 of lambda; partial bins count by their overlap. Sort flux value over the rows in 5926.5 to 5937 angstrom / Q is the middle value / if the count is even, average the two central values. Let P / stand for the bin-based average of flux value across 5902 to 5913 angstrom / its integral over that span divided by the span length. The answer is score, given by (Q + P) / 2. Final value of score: 2.16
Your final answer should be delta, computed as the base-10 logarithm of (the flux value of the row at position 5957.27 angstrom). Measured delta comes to 0.40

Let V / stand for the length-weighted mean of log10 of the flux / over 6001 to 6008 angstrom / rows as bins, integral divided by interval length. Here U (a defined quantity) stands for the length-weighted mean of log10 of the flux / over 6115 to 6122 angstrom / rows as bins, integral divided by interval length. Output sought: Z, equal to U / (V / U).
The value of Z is 0.37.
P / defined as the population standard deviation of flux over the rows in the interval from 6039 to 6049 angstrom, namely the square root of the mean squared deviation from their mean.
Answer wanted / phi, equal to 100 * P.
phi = 10.8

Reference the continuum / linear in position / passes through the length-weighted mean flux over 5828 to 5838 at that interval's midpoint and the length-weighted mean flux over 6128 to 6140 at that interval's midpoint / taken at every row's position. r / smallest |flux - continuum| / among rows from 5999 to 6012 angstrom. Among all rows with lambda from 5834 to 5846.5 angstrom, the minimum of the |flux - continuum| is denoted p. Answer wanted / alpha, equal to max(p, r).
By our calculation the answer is 0.03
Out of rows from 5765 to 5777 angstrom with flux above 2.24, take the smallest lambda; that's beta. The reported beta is 5765.63 angstrom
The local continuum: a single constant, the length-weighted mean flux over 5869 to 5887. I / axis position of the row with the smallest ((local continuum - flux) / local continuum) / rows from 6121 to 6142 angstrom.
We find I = 6121.35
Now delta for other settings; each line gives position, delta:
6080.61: 0.40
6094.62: 0.37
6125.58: 0.34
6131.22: 0.34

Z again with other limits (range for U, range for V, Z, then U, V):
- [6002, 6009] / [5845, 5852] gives 0.29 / 0.336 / 0.383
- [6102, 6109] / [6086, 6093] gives 0.36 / 0.349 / 0.335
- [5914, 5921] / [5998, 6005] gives 0.28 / 0.335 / 0.396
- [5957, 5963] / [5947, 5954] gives 0.46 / 0.415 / 0.372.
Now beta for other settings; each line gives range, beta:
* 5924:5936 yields 5924.44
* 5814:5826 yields 5814.96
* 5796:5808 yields 5796.25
